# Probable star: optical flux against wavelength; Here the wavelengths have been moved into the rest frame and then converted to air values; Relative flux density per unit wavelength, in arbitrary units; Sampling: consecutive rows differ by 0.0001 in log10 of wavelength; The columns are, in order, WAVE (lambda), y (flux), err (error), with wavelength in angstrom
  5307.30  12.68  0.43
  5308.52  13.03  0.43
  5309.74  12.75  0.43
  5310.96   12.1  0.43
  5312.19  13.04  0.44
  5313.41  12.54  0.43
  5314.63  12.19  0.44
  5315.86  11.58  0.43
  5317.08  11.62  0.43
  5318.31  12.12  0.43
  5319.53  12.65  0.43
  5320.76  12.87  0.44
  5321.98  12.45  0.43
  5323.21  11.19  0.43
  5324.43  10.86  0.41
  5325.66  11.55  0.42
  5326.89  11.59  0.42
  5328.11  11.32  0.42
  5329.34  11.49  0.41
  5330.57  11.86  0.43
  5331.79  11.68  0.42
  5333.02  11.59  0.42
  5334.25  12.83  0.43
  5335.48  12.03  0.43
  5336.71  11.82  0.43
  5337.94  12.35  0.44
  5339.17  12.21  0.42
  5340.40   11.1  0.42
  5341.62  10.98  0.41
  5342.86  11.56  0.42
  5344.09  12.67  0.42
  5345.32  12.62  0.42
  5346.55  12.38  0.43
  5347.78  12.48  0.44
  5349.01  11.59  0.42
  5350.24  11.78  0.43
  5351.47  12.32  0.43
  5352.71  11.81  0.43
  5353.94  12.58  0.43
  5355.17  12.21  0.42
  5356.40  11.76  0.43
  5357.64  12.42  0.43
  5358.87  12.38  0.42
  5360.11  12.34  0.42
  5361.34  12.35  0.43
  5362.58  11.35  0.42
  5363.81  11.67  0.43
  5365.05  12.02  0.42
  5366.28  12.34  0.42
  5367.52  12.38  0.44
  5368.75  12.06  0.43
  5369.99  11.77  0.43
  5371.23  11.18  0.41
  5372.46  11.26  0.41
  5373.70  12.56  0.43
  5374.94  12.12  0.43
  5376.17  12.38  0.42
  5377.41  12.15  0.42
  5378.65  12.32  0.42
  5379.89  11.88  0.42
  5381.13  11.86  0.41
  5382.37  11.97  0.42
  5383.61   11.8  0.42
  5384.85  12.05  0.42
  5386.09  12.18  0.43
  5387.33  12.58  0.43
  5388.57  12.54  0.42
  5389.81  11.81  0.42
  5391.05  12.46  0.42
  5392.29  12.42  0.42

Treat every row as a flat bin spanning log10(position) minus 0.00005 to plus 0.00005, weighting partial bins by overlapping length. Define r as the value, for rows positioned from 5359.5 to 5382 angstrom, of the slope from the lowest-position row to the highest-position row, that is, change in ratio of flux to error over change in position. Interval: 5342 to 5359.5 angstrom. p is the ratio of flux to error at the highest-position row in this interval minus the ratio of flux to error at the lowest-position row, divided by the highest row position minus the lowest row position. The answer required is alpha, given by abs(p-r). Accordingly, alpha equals 0.14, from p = 0.12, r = -0.02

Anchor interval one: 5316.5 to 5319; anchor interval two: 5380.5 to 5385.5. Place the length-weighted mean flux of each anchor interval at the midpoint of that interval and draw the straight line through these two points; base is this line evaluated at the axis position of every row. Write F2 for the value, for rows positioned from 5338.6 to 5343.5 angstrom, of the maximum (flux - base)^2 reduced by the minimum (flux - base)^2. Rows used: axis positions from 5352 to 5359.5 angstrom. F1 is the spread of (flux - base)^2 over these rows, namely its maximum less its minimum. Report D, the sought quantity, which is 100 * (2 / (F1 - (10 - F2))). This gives -22.7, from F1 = 0.44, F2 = 0.76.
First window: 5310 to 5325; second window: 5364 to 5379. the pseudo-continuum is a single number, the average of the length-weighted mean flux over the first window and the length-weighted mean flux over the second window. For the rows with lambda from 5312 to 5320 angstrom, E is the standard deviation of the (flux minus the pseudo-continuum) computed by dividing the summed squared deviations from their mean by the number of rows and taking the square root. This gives 0.50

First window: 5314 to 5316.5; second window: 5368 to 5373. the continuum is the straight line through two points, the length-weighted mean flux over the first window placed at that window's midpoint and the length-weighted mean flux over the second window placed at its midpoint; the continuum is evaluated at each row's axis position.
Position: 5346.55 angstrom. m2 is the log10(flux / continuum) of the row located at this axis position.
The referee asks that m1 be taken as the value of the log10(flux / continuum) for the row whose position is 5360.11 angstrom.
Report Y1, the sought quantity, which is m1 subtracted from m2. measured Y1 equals -0.001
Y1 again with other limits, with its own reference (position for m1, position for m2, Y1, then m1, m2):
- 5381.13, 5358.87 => 0.014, 0.011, 0.0257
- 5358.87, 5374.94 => -0.006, 0.026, 0.0196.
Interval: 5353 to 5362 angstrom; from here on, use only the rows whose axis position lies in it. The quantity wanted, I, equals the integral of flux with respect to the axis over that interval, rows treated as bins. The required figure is 110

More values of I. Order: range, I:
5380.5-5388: 91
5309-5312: 38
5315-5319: 47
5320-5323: 37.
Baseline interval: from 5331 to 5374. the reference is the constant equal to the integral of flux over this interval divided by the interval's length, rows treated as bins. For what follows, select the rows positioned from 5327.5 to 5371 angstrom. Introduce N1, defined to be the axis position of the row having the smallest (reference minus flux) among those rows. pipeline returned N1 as 5334.25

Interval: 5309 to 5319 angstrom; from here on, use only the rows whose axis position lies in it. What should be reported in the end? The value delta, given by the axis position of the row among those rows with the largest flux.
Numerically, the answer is 5312.19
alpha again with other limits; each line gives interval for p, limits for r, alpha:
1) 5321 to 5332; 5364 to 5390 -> 0.10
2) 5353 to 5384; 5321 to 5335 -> 0.11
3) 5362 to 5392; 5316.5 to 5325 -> 0.17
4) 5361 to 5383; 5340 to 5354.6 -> 0.22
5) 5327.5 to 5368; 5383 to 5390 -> 0.03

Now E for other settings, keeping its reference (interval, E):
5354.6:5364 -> 0.38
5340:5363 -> 0.51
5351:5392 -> 0.37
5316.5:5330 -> 0.61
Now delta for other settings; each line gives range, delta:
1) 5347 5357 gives 5353.94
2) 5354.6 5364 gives 5357.64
